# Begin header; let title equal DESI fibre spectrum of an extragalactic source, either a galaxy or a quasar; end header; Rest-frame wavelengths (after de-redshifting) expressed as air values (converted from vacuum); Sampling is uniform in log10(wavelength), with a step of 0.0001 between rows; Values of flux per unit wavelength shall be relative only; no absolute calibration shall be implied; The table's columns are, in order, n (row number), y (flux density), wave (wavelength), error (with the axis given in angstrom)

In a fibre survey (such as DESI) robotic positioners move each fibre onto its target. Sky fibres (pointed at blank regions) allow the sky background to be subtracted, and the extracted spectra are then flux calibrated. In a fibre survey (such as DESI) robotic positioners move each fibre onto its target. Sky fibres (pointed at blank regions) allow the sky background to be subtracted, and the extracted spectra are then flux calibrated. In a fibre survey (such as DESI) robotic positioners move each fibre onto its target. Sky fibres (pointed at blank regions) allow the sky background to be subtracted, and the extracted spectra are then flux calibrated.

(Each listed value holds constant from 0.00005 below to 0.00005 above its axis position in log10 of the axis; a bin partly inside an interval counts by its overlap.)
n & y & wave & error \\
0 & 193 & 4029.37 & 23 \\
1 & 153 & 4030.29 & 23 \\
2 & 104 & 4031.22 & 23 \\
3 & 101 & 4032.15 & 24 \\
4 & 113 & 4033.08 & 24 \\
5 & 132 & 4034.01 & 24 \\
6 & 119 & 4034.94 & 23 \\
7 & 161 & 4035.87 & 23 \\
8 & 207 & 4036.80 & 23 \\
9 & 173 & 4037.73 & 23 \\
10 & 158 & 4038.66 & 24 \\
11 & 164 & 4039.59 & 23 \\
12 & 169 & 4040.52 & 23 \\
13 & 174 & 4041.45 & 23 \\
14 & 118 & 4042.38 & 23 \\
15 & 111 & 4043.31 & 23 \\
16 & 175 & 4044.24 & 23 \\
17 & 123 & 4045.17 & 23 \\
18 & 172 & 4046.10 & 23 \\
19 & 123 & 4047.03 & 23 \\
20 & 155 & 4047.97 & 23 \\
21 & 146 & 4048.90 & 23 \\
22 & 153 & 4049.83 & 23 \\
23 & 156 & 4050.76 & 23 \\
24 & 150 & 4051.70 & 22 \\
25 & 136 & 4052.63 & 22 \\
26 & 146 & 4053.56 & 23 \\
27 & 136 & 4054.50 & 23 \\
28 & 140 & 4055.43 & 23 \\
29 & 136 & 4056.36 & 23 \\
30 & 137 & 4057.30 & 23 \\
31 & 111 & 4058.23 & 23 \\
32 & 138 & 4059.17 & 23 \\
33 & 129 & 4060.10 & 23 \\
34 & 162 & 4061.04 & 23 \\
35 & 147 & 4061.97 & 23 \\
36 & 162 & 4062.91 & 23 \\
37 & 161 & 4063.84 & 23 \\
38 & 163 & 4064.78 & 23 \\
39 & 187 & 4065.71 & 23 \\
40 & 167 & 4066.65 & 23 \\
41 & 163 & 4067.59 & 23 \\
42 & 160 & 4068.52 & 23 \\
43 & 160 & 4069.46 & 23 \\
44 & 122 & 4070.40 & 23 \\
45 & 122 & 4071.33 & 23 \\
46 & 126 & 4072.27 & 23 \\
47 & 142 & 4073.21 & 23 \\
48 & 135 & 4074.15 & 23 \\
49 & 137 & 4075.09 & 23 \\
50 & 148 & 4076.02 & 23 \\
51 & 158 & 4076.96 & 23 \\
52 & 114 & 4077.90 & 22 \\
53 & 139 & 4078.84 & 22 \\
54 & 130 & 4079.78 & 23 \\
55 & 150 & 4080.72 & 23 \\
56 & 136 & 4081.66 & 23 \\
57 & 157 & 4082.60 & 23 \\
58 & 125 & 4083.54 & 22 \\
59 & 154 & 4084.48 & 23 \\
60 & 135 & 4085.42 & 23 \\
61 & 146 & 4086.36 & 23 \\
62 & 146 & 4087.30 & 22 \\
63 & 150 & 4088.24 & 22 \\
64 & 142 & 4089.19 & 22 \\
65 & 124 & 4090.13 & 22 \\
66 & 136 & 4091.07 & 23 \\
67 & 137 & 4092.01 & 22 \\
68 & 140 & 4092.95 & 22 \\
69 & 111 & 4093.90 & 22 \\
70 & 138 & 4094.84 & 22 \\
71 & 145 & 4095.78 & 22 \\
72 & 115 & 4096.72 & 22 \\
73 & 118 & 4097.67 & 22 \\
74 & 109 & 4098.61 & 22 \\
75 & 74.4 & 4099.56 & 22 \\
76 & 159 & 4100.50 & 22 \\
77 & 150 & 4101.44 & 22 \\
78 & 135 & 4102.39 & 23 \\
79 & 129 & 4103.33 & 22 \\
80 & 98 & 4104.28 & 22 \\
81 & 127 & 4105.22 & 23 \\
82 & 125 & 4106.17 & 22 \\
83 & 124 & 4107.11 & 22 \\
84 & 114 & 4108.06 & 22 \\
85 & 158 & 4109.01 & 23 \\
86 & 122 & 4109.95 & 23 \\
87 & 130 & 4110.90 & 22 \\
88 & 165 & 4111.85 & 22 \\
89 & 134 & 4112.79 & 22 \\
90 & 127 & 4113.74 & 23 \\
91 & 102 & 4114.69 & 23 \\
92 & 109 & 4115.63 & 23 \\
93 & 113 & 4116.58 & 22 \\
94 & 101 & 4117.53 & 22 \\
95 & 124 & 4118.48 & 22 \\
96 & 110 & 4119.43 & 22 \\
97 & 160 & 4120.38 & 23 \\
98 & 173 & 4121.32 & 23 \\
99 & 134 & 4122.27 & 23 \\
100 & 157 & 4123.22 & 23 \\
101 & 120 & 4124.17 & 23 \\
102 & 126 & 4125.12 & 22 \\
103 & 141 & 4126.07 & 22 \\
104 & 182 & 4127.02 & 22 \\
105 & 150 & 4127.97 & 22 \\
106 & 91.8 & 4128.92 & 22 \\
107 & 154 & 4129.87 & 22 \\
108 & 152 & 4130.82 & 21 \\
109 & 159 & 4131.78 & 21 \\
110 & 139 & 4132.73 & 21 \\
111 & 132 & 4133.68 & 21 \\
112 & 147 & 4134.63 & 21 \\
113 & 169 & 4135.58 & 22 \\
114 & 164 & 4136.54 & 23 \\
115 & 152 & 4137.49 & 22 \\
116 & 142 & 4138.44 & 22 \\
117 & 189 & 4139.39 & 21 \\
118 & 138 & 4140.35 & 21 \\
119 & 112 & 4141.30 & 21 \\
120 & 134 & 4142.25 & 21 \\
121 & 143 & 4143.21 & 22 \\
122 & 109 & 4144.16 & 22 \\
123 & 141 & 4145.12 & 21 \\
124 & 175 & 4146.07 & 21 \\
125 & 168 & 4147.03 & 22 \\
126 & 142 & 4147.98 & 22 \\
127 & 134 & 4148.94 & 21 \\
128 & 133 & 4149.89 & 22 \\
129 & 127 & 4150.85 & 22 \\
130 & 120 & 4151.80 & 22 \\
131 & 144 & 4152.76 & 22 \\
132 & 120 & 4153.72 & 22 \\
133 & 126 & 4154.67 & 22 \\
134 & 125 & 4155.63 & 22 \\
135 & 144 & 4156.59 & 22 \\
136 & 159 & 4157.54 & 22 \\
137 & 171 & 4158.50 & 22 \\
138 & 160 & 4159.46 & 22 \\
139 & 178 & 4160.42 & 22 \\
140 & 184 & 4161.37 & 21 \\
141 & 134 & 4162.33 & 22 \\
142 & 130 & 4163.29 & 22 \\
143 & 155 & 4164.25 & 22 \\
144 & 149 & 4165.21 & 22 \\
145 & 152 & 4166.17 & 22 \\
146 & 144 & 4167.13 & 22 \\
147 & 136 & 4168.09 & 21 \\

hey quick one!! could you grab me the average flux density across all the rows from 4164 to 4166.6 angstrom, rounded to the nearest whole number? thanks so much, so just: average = 152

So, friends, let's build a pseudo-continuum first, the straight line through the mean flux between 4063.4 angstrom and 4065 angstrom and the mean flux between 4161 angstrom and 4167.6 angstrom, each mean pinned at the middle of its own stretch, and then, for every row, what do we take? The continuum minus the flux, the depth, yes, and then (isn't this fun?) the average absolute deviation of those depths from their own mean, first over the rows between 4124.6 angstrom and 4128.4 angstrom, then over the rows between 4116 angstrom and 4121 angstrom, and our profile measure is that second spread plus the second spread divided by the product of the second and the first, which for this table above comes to 16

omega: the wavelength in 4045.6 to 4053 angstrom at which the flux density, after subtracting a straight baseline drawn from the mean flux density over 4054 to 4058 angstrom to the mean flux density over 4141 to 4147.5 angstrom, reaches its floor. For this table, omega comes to 4047.03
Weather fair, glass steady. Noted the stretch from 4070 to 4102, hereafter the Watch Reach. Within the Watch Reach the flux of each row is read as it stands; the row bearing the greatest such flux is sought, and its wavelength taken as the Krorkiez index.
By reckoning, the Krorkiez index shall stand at 4100.50 angstrom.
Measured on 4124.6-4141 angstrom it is 4139.39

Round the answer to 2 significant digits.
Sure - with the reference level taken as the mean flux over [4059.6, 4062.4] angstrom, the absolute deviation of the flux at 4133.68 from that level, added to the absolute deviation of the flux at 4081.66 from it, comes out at 24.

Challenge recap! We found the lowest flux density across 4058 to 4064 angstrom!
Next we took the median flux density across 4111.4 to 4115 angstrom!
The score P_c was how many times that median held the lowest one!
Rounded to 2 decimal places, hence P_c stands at 1.18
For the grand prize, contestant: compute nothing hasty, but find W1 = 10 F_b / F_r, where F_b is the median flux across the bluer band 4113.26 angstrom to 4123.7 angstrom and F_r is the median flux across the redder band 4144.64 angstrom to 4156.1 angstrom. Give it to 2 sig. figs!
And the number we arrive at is 9.3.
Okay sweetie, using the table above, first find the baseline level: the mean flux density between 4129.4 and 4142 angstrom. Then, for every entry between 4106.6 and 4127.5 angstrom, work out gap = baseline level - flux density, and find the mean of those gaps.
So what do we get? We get 17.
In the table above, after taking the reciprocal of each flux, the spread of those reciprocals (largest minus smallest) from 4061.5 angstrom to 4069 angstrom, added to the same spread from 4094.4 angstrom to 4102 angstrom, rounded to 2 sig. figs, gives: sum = 0.0086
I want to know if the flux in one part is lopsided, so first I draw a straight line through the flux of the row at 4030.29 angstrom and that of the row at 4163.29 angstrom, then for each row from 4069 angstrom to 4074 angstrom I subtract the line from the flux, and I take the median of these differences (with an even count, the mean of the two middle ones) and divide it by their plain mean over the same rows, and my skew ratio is 1.7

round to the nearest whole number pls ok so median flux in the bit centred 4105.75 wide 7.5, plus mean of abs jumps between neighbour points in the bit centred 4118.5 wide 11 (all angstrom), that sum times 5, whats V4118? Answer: 735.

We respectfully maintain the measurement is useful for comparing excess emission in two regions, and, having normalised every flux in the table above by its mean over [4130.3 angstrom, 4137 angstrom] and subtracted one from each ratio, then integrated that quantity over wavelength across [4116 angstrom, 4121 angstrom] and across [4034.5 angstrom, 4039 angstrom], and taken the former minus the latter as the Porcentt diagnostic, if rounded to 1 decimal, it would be -1.3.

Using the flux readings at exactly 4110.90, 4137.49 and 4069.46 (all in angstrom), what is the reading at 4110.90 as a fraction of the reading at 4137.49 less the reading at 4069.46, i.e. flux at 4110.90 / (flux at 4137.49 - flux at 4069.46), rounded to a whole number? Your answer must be -16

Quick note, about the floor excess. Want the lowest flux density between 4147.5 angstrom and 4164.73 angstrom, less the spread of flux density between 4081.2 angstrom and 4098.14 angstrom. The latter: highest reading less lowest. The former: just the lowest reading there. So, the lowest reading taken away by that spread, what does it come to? 74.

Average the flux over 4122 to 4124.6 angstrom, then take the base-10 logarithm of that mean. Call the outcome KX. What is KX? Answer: 2.14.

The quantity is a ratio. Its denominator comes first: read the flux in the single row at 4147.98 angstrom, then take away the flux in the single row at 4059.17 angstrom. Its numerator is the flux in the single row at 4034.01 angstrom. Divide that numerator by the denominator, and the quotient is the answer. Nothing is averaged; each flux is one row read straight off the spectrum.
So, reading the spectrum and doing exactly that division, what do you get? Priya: 33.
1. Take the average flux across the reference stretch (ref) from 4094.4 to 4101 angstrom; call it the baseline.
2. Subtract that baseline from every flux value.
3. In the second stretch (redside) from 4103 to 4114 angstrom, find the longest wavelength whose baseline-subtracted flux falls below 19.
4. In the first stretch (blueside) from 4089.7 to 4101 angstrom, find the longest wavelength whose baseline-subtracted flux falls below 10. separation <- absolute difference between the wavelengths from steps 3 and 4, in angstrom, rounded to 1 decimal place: 14.2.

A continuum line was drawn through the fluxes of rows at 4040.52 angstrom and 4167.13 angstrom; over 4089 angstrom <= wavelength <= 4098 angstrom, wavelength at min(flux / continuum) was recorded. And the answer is 4093.90 angstrom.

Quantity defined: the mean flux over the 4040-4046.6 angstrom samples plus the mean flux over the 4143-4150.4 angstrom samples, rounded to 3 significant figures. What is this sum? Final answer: 292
